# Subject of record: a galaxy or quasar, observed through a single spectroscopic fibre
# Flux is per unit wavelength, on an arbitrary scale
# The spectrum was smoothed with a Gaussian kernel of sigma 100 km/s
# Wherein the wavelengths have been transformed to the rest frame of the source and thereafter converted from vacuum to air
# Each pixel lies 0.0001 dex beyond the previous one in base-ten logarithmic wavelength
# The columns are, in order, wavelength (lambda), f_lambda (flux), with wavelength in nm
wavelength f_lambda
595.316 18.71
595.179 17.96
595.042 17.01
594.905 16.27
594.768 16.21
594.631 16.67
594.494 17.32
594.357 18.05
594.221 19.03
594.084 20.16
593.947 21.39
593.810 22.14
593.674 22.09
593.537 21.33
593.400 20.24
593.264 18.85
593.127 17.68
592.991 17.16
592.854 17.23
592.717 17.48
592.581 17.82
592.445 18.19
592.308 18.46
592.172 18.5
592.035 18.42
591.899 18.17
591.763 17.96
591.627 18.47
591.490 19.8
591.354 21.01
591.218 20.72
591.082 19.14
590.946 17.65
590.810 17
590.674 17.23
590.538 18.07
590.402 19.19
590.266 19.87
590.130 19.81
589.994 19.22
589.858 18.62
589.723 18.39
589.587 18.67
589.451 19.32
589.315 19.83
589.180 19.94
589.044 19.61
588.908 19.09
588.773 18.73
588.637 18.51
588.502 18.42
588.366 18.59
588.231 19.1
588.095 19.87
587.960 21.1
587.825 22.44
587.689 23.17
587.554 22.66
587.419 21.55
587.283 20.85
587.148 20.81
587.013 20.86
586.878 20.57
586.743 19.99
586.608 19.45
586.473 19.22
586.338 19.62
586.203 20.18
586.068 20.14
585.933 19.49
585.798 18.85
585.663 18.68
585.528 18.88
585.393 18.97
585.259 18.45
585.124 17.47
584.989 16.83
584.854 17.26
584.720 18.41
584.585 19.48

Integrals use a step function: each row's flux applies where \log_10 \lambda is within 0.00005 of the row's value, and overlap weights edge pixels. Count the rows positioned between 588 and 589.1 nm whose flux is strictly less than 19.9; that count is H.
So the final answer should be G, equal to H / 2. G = 4.0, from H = 8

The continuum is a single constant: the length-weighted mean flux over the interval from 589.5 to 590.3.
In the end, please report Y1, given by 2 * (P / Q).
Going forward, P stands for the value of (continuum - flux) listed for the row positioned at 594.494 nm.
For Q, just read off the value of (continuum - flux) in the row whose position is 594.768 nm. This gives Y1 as 1.2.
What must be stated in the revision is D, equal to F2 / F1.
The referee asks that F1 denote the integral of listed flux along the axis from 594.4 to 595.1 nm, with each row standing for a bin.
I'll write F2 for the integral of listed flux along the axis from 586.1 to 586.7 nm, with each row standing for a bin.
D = 1.0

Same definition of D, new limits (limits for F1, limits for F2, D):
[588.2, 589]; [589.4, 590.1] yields 0.9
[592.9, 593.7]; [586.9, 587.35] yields 0.6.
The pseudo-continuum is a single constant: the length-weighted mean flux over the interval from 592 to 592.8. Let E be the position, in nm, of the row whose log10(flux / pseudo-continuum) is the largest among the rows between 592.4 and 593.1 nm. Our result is 592.445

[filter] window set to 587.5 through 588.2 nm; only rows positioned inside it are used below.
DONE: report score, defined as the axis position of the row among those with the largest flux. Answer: 587.689 nm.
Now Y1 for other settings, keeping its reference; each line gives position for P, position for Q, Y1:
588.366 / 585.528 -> 5.1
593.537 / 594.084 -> 4.1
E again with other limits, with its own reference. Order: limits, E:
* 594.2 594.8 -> 594.221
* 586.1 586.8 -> 586.203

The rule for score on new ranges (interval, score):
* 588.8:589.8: 589.180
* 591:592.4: 591.354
